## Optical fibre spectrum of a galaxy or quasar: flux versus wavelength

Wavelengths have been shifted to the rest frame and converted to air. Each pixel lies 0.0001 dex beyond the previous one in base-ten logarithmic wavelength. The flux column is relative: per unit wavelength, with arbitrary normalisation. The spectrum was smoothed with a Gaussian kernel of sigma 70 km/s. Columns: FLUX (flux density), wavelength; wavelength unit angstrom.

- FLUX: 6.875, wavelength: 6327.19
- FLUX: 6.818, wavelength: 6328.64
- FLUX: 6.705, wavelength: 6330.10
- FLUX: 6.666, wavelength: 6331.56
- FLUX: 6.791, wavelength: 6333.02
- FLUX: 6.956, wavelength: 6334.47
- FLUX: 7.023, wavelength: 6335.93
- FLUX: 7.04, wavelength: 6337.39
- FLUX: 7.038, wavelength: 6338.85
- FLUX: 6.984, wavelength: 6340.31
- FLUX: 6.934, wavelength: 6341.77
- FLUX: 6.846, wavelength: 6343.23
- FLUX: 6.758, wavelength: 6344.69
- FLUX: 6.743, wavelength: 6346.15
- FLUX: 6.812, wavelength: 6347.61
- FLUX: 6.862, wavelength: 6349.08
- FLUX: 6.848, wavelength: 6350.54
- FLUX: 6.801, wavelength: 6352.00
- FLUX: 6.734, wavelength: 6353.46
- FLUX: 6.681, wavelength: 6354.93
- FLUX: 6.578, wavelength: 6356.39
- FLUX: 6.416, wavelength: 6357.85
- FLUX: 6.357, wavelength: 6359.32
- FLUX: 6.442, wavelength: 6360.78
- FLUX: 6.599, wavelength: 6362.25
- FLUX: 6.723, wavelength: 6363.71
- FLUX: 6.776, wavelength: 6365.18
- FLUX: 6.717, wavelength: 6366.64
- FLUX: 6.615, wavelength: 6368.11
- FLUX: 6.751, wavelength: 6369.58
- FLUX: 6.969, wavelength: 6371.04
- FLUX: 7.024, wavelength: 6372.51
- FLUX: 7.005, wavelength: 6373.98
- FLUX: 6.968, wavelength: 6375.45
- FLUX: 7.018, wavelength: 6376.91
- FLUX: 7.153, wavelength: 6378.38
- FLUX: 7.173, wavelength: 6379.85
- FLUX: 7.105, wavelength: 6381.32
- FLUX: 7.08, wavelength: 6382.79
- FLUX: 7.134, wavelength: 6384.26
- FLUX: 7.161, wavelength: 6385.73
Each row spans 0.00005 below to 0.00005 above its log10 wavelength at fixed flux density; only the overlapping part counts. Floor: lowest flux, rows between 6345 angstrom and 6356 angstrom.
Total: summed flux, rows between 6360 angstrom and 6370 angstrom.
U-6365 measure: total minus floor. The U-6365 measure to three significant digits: 39.9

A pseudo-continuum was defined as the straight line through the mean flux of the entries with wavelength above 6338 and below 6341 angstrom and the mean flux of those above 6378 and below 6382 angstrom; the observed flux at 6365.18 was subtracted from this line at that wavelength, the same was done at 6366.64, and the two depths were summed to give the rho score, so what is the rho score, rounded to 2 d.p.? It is 0.70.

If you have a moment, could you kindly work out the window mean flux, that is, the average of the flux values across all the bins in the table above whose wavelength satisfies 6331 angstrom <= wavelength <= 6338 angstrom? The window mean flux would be 6.90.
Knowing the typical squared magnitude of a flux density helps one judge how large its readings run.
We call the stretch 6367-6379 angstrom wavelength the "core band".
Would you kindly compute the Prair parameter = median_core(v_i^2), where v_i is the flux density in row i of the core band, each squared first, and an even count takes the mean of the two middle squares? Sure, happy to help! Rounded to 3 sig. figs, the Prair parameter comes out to 48.8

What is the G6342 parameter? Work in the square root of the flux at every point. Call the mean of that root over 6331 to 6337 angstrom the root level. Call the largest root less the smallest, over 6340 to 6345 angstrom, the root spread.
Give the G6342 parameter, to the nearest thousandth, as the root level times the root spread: 0.113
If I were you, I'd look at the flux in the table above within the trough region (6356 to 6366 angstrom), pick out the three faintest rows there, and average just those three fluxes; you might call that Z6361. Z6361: 6.4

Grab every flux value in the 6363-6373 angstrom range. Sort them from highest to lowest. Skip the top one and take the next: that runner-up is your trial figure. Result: 6.969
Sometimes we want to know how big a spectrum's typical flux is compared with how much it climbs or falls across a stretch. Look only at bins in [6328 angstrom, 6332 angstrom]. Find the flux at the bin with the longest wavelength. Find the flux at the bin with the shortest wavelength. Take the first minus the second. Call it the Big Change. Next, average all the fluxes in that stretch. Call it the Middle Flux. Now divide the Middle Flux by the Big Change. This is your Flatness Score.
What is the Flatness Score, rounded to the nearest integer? -44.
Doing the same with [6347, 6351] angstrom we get 190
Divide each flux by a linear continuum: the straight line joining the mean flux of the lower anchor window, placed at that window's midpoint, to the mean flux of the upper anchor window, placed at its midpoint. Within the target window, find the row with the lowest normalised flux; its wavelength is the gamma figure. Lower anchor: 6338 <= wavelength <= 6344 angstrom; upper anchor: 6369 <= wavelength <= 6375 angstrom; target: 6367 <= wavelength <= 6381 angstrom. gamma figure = 6368.11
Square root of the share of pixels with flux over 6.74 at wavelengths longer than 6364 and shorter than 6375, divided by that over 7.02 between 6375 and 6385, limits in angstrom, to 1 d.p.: 1.0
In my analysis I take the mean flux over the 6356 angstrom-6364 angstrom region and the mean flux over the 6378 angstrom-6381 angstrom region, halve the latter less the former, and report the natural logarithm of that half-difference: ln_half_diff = -1.13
